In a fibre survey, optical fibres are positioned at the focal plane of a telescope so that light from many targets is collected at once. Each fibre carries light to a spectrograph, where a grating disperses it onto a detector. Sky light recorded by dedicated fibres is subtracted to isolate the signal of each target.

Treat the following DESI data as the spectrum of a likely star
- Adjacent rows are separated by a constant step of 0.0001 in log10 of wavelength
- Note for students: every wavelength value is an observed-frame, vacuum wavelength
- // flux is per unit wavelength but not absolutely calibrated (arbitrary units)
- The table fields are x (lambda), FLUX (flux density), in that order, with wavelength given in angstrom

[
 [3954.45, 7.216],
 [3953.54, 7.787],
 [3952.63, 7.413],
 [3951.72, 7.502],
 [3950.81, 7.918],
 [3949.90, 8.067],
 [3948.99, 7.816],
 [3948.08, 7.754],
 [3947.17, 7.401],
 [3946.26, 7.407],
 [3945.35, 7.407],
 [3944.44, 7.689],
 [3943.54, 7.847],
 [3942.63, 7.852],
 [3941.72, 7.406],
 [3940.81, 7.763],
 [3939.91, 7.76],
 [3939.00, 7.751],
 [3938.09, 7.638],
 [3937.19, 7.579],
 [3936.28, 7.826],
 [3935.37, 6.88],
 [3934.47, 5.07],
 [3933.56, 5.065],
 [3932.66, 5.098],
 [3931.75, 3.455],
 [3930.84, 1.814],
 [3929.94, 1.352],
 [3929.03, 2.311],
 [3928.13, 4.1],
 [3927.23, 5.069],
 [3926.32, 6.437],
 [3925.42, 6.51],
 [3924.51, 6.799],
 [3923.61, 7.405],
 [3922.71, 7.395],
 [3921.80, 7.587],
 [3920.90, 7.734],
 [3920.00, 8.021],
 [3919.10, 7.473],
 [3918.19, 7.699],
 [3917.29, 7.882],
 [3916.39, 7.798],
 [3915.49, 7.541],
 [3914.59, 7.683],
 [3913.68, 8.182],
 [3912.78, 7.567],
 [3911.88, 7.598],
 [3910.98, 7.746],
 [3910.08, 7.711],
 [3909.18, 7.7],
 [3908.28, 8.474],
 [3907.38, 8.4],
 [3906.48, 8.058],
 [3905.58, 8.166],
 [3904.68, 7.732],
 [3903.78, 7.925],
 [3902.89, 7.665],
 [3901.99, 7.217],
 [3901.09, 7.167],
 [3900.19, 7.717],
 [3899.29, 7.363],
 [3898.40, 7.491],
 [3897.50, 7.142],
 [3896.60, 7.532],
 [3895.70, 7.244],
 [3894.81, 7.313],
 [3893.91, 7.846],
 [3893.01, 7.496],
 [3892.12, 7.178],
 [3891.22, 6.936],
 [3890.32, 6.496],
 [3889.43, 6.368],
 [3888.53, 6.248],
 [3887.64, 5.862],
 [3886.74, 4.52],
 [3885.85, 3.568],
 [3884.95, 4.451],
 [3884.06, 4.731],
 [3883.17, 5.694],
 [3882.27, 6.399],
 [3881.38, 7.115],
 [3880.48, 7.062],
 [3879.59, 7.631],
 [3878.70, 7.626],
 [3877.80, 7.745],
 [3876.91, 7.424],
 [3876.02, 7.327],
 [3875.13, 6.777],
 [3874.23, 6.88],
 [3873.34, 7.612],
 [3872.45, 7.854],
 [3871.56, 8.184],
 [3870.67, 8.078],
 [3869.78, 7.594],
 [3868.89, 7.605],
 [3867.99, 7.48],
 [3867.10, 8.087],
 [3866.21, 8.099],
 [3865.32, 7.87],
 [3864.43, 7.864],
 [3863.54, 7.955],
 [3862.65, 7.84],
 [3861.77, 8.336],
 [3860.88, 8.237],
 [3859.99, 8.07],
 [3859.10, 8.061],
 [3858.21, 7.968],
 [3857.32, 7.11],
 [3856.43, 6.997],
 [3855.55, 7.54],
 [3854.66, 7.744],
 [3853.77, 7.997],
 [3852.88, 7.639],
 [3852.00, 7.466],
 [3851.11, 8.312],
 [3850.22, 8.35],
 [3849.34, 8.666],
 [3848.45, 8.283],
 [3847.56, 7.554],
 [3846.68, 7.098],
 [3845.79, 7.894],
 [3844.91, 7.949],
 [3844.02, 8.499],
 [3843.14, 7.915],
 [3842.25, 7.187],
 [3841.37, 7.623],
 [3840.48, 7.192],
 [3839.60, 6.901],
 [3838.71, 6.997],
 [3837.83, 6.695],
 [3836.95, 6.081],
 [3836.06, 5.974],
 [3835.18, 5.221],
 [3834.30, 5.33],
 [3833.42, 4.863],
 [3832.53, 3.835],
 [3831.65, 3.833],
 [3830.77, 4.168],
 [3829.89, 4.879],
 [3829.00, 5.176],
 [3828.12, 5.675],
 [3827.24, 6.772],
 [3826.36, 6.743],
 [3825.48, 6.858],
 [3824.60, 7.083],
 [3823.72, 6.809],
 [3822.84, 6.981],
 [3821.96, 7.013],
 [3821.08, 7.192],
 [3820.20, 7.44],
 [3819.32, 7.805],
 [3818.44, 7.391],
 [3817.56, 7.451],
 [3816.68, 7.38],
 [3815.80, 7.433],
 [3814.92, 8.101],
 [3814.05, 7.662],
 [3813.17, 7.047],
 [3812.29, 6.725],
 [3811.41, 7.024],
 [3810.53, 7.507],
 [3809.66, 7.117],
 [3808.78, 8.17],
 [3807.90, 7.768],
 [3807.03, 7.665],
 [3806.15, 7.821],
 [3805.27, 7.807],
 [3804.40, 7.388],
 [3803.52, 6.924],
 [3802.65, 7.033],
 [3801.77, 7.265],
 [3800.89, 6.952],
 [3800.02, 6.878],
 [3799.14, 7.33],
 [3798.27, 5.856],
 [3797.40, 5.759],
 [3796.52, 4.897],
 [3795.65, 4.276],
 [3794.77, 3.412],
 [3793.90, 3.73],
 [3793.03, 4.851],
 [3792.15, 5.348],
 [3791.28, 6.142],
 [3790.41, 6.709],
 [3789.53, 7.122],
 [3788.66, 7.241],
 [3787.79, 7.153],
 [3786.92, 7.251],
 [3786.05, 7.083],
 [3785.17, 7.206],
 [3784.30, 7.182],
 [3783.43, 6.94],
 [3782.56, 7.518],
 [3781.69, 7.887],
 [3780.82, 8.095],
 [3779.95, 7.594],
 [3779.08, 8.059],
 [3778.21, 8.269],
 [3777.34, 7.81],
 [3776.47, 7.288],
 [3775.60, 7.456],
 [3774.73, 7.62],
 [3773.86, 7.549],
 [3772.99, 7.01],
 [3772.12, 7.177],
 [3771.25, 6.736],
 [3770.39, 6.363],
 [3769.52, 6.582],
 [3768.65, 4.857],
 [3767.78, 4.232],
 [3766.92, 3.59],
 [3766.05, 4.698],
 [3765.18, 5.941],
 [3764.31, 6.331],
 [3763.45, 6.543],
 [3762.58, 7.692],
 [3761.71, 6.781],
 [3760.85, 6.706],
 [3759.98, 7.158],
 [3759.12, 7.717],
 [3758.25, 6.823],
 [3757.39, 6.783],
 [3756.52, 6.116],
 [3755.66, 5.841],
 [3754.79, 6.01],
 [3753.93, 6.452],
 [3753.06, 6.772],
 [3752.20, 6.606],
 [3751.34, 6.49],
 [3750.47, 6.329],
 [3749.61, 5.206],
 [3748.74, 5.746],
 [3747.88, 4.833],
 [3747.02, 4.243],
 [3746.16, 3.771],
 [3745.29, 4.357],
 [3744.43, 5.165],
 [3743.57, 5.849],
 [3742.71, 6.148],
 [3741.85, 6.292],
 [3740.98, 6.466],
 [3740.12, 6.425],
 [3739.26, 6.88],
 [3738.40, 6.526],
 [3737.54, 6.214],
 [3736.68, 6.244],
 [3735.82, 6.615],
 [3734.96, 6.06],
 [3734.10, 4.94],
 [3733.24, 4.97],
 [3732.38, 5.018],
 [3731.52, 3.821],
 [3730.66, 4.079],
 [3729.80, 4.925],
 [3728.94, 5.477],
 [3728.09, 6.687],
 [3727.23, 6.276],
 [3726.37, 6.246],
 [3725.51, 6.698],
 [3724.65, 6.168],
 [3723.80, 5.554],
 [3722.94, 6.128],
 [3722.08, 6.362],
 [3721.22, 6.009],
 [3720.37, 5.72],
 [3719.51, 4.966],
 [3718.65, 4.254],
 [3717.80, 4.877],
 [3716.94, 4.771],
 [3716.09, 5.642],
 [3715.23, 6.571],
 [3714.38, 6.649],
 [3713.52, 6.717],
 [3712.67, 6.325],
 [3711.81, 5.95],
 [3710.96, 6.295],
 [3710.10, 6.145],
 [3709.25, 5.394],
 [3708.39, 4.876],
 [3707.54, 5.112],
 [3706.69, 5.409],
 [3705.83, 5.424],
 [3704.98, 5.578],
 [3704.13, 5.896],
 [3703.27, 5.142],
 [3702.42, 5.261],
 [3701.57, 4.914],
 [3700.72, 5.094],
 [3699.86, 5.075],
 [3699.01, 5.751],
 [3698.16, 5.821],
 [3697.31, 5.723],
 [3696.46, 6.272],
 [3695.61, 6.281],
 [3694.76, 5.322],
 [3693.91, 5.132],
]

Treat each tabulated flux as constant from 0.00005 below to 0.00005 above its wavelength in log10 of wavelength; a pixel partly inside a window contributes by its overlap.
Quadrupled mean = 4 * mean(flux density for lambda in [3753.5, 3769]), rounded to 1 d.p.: 24.5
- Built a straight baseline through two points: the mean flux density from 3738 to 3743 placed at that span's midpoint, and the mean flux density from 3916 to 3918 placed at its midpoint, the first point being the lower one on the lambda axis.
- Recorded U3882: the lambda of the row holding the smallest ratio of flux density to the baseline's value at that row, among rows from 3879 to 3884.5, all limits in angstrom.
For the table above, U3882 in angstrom 3884.06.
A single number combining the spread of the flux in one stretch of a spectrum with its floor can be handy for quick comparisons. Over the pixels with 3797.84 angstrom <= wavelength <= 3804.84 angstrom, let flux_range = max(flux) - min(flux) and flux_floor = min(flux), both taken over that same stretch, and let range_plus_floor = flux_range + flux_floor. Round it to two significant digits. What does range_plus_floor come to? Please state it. 7.4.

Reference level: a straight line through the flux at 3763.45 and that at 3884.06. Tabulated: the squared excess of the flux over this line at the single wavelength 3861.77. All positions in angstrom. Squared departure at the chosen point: 11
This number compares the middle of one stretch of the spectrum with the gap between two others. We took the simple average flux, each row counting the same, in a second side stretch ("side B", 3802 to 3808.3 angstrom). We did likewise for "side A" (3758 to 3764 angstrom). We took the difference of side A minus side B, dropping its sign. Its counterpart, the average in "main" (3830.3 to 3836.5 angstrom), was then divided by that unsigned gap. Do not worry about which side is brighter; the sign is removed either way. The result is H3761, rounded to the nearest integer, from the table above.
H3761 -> 11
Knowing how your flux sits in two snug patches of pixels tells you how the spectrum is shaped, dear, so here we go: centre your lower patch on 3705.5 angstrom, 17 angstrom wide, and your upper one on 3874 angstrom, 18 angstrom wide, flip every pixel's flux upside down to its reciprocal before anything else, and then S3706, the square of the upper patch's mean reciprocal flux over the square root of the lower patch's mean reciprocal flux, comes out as 0.042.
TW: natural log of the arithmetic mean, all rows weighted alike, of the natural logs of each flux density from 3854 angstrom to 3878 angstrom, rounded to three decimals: 0.714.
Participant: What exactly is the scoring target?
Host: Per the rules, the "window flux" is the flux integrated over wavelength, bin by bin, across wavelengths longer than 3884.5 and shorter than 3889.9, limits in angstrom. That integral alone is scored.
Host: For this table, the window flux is 28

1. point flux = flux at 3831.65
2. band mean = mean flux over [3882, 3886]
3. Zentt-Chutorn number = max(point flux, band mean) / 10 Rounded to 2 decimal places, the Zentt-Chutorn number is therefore 0.50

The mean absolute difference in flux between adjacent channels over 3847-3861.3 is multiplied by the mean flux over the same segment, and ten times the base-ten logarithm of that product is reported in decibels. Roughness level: 4.3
